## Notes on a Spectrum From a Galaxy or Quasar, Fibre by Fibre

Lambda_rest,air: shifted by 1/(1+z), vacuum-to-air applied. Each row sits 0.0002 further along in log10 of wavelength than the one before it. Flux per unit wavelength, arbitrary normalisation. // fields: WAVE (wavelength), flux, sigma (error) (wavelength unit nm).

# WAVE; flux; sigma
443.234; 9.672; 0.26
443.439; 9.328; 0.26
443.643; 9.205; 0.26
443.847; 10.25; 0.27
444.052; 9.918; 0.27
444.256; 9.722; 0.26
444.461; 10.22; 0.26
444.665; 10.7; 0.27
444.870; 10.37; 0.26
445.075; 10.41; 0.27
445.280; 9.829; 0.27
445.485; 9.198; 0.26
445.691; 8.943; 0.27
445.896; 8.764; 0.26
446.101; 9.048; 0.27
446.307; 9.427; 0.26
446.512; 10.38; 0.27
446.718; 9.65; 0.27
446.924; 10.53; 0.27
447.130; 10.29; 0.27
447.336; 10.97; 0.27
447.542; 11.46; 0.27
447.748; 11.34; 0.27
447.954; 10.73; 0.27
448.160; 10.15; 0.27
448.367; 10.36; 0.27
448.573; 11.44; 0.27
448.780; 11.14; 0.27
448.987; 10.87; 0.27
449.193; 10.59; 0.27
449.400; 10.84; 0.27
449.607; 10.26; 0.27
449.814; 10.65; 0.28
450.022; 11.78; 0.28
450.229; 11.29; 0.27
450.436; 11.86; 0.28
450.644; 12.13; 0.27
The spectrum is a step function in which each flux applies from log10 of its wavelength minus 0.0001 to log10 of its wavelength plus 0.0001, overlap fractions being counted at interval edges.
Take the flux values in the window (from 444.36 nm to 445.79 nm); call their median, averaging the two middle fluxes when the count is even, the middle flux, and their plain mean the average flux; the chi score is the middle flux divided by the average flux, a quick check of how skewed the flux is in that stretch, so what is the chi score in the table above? 1.03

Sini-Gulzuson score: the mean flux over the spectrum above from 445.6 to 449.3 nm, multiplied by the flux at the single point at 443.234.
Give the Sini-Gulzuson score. 100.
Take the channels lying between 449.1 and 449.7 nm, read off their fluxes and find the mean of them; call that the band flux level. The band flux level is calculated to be 10.6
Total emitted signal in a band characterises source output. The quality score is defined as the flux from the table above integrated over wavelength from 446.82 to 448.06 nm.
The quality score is 13.5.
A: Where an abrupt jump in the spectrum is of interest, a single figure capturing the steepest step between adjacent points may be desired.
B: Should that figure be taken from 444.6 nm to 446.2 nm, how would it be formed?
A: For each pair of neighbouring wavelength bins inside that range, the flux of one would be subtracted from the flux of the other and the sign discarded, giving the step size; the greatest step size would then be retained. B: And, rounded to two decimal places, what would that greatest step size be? 0.63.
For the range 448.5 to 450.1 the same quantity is 1.13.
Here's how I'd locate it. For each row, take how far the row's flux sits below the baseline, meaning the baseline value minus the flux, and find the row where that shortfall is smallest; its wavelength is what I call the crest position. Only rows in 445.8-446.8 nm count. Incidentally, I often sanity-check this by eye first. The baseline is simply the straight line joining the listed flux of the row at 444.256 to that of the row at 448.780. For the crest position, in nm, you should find 446.512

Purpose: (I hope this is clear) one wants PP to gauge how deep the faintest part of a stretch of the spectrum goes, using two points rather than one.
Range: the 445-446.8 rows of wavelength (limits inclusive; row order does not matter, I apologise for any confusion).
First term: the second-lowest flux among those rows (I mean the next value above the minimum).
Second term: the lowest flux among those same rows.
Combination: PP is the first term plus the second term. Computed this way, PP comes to 17.7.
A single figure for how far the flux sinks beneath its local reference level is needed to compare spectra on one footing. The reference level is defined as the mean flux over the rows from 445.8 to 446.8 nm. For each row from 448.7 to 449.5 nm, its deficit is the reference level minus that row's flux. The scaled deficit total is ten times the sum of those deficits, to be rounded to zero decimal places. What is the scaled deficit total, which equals -56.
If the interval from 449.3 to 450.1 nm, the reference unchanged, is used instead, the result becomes -57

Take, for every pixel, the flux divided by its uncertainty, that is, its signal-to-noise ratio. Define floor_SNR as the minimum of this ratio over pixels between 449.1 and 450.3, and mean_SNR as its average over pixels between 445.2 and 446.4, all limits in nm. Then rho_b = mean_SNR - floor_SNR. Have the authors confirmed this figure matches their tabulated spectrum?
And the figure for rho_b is -3.3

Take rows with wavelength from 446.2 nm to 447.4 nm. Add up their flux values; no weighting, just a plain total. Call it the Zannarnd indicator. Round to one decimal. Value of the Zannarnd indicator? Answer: 61.2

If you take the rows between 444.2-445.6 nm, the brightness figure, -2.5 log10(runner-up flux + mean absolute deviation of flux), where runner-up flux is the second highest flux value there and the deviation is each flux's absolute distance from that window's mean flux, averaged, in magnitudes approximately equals -2.59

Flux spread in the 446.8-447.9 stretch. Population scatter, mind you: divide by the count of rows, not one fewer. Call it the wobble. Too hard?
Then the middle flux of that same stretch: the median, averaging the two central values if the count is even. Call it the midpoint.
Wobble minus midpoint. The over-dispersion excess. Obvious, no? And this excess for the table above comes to -10.5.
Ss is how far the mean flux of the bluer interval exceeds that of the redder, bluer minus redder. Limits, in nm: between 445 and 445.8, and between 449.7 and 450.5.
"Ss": -1.8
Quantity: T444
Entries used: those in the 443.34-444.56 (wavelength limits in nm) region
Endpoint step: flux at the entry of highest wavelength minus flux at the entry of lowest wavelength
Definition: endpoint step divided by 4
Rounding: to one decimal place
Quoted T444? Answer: 0.2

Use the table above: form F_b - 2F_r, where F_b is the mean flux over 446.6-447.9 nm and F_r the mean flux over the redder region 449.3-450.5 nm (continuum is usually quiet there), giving -11.5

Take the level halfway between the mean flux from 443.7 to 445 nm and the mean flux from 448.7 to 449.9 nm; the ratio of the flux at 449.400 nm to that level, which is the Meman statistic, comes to 1.04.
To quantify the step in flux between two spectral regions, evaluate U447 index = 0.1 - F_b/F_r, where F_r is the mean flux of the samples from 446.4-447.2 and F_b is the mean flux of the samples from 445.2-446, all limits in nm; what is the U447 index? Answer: -0.799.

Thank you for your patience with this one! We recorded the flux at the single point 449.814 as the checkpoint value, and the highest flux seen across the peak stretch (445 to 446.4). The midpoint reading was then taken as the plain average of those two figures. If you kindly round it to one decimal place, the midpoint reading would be 10.5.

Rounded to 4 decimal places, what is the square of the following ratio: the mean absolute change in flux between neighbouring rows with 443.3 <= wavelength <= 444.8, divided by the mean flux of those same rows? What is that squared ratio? 0.0020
